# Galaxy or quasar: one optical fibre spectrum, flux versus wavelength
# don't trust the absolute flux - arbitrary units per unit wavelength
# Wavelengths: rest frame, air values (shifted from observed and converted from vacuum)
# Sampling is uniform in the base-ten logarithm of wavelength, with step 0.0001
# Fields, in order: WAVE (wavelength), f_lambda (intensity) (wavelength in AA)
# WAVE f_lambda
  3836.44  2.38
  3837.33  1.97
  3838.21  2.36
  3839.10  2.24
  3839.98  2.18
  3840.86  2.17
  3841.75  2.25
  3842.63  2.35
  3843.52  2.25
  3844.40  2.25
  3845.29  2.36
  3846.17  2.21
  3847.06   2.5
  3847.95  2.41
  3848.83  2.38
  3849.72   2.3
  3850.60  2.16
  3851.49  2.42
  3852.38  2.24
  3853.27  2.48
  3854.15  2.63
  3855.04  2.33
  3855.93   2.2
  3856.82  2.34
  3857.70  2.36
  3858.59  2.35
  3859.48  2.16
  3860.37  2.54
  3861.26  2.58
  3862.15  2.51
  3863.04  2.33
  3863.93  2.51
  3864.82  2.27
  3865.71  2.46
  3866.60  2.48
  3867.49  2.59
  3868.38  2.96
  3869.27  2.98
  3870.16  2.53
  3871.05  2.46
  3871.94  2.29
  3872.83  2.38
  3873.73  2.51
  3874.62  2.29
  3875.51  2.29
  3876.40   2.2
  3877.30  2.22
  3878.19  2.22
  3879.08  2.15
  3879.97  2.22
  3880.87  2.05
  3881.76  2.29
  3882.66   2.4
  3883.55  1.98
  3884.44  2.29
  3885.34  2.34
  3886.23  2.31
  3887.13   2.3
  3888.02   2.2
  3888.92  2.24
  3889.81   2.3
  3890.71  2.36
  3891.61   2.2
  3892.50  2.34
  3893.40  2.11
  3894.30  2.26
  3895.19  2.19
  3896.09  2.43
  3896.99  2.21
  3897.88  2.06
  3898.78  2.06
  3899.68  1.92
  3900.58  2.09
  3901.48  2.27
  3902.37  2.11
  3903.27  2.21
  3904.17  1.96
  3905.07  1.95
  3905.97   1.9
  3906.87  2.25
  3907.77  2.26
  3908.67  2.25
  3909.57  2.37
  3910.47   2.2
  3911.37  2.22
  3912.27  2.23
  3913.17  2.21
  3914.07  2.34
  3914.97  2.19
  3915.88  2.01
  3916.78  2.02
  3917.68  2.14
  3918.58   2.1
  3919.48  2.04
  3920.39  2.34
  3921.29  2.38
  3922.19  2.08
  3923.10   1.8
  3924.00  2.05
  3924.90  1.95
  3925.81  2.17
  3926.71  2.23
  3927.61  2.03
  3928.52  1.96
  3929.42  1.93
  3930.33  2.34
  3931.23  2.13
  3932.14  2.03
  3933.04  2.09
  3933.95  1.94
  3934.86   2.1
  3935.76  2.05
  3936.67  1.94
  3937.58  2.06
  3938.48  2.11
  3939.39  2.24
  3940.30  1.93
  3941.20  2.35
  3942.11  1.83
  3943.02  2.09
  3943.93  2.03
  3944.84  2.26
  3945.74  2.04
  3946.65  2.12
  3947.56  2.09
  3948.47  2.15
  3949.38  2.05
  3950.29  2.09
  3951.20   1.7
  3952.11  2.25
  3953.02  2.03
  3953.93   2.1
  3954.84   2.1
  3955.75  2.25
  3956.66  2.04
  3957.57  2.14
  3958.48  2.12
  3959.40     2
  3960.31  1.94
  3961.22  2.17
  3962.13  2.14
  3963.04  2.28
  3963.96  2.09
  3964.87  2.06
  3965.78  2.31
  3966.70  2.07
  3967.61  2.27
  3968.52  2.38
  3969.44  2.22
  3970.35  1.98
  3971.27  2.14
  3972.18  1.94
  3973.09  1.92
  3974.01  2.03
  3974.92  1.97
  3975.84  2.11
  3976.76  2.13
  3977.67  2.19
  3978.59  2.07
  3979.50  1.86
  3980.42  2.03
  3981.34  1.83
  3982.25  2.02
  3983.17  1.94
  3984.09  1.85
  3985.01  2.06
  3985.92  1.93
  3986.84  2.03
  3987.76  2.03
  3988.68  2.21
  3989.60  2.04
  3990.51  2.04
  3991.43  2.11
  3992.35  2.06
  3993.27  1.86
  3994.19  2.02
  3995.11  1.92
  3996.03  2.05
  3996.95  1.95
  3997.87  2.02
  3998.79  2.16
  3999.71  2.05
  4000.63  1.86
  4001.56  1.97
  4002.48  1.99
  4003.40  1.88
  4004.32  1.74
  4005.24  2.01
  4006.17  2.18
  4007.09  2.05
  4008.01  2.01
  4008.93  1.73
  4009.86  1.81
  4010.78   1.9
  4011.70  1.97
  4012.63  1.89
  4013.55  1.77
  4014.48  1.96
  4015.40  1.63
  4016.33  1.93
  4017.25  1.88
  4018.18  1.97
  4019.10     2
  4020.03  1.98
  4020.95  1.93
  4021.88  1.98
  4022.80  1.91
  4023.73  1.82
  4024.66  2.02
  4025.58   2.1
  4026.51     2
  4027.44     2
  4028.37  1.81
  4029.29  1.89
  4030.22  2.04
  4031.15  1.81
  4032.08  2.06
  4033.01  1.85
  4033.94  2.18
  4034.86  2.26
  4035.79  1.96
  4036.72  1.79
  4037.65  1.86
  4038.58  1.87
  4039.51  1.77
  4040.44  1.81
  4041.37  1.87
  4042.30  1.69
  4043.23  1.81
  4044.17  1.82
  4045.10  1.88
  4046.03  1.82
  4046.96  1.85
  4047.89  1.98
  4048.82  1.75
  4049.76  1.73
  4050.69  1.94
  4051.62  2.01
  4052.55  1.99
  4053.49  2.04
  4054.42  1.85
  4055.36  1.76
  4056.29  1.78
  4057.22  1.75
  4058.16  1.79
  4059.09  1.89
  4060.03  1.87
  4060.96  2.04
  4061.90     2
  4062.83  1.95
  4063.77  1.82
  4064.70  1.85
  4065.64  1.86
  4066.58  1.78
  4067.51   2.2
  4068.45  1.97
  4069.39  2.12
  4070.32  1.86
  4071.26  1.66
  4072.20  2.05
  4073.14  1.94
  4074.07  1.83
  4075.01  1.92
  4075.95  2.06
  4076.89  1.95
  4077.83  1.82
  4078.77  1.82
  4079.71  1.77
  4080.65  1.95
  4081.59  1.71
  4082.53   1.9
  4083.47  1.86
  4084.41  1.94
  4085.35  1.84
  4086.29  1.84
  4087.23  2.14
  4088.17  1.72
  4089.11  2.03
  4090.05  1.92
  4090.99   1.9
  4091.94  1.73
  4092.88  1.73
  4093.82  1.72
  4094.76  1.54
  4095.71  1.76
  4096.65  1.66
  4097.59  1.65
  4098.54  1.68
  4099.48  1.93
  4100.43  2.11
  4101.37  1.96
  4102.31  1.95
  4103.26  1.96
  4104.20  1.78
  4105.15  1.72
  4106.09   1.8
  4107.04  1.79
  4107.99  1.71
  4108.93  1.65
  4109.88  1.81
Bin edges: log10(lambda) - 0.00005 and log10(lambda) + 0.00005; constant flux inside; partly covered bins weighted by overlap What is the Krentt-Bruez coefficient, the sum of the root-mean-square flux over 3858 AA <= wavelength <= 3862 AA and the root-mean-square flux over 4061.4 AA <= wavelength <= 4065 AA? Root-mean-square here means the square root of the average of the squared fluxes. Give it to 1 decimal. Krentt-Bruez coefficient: 4.3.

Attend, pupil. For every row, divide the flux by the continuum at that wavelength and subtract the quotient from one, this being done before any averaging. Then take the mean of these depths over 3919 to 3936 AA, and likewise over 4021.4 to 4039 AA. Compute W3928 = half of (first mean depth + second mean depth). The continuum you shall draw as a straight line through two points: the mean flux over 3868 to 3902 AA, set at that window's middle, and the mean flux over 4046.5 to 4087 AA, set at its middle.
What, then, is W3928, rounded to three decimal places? 0.027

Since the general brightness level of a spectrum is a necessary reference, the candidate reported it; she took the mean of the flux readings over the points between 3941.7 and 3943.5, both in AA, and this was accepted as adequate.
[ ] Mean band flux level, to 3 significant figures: 1.96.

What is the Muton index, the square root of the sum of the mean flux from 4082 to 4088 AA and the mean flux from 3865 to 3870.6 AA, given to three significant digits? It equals 2.14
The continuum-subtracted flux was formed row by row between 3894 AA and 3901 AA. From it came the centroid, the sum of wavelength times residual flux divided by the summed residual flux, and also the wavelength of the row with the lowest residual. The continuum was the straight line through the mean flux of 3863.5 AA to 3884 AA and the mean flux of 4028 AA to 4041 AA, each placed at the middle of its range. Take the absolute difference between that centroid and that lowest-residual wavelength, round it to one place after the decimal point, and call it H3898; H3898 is 1.0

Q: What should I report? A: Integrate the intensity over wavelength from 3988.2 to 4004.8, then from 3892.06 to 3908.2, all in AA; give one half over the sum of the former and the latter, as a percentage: 0.738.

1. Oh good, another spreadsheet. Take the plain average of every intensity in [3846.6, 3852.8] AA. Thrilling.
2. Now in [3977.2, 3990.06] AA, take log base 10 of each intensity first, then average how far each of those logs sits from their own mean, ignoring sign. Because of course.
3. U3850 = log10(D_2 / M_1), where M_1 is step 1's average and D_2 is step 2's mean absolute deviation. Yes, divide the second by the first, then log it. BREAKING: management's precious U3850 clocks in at -2.08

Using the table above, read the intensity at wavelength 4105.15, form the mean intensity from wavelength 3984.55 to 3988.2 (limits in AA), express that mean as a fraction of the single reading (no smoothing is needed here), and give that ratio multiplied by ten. 11.7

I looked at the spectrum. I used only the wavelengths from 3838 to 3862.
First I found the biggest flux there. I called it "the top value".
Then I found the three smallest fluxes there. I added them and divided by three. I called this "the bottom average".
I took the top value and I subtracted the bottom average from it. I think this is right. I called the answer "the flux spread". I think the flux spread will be 0.47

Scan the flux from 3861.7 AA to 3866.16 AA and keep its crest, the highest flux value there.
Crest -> 2.51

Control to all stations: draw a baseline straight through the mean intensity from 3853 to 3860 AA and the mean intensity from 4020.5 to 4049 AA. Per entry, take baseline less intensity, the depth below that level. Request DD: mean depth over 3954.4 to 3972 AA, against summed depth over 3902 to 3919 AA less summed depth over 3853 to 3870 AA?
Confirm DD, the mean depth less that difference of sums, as -3.9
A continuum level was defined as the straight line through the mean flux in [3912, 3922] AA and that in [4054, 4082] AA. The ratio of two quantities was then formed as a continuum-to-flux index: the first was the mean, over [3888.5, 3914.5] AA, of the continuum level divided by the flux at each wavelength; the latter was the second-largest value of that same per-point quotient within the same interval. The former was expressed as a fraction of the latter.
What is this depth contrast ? 0.88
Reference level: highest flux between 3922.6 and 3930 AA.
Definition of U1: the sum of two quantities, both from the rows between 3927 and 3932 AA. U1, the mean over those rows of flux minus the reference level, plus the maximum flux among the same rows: 2.19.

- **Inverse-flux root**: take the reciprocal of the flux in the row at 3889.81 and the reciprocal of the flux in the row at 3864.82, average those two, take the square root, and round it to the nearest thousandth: 0.662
